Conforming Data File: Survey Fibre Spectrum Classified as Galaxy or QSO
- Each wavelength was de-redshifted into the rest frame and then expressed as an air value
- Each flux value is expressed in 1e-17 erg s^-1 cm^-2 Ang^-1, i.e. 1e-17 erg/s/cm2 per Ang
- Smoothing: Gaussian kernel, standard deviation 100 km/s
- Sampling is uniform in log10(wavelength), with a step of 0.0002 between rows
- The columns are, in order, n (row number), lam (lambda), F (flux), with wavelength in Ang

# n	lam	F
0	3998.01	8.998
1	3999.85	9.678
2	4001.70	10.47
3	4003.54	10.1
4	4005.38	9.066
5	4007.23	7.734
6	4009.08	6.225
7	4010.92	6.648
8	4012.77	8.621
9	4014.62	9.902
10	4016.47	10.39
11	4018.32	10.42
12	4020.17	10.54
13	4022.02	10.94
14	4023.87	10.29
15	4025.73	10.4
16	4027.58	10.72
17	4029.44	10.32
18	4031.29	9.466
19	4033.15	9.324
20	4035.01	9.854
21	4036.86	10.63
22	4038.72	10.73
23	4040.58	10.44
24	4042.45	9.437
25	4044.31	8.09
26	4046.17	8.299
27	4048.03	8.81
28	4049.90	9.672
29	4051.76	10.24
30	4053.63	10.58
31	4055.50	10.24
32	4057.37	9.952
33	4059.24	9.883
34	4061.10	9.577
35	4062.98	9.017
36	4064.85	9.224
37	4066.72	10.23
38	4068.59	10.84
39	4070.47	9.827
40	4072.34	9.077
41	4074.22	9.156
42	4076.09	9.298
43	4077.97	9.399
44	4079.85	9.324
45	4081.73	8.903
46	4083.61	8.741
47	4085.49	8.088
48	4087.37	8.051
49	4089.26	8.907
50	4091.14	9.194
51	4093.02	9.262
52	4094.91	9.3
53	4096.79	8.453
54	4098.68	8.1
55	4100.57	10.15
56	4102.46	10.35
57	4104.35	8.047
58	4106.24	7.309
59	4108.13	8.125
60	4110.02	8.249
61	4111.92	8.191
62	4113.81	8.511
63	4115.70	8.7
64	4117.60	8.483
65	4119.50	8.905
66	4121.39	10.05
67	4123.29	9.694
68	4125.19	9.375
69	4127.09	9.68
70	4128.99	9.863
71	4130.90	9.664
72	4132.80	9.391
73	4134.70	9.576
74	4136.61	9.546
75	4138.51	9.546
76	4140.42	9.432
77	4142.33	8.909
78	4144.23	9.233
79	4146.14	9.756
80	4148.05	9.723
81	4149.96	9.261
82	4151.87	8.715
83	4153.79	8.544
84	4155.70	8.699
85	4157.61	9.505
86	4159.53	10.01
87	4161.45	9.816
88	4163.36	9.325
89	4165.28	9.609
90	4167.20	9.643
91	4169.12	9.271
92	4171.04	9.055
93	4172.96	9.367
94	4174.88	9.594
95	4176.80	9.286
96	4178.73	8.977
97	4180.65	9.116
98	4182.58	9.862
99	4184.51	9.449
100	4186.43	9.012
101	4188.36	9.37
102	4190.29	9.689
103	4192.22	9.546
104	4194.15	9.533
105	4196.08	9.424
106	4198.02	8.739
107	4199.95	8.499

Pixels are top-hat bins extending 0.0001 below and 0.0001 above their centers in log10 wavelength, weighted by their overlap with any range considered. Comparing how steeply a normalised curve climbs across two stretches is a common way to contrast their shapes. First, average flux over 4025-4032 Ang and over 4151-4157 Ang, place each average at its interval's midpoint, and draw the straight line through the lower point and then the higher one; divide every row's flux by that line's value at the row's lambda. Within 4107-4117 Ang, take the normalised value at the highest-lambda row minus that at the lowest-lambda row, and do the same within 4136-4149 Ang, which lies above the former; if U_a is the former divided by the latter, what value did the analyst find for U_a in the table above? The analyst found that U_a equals 1.9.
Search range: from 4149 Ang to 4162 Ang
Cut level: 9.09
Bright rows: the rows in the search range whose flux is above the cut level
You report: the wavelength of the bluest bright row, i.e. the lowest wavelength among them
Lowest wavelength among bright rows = 4149.96 Ang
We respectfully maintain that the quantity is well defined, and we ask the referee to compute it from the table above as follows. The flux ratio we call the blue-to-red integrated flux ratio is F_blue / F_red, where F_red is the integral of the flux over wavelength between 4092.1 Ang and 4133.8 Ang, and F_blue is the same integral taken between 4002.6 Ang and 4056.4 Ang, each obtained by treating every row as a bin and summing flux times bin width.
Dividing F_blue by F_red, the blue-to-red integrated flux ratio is 1.4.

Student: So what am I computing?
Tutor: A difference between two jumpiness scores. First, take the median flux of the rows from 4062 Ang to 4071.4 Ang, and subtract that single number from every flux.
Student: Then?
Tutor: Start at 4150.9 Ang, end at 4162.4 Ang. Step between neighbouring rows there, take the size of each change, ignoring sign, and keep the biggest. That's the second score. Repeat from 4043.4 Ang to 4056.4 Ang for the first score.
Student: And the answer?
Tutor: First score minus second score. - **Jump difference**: 0.1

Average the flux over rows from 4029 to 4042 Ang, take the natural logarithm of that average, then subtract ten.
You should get -7.69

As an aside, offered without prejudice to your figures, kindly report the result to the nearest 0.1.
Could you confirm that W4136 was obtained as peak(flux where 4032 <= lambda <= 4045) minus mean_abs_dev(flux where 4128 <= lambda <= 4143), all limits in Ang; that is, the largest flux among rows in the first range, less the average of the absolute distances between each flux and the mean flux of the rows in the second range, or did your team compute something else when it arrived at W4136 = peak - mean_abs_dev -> 10.5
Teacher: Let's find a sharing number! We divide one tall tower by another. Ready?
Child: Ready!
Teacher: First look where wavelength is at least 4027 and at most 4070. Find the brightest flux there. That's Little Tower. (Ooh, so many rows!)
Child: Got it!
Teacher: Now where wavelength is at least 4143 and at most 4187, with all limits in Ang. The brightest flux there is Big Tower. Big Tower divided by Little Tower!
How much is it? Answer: 0.923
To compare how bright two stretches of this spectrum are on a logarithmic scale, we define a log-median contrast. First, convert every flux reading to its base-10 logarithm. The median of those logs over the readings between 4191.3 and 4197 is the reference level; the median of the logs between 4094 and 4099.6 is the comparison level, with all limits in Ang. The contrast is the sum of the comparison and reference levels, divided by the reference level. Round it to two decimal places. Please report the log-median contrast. 1.95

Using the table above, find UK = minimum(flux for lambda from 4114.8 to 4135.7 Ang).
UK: 8.483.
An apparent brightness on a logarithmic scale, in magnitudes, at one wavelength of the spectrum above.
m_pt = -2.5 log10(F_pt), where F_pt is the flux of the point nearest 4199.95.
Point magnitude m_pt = -2.32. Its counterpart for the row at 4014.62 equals -2.49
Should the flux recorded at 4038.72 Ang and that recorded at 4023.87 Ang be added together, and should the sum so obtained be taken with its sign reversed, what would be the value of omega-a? -21.0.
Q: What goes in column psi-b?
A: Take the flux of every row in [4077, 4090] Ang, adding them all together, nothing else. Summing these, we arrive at 61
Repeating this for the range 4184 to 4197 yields 66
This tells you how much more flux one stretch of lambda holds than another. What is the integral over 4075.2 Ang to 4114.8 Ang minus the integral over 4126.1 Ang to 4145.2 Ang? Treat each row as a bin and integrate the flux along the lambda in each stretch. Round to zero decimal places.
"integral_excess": 166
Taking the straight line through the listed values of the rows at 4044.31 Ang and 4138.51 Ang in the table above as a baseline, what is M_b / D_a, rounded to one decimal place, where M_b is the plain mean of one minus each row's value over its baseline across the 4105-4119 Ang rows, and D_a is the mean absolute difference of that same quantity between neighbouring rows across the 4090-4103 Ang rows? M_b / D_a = 1.5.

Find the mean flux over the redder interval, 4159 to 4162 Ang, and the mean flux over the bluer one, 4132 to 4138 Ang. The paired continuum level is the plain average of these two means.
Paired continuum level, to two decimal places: 9.71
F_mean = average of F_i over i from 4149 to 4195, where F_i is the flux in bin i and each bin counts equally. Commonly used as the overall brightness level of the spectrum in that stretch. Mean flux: 9.3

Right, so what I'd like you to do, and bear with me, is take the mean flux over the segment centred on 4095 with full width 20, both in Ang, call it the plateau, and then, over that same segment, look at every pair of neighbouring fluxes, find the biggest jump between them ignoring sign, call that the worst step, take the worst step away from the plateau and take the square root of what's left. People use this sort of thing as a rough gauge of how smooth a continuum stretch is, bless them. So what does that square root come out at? 2.57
